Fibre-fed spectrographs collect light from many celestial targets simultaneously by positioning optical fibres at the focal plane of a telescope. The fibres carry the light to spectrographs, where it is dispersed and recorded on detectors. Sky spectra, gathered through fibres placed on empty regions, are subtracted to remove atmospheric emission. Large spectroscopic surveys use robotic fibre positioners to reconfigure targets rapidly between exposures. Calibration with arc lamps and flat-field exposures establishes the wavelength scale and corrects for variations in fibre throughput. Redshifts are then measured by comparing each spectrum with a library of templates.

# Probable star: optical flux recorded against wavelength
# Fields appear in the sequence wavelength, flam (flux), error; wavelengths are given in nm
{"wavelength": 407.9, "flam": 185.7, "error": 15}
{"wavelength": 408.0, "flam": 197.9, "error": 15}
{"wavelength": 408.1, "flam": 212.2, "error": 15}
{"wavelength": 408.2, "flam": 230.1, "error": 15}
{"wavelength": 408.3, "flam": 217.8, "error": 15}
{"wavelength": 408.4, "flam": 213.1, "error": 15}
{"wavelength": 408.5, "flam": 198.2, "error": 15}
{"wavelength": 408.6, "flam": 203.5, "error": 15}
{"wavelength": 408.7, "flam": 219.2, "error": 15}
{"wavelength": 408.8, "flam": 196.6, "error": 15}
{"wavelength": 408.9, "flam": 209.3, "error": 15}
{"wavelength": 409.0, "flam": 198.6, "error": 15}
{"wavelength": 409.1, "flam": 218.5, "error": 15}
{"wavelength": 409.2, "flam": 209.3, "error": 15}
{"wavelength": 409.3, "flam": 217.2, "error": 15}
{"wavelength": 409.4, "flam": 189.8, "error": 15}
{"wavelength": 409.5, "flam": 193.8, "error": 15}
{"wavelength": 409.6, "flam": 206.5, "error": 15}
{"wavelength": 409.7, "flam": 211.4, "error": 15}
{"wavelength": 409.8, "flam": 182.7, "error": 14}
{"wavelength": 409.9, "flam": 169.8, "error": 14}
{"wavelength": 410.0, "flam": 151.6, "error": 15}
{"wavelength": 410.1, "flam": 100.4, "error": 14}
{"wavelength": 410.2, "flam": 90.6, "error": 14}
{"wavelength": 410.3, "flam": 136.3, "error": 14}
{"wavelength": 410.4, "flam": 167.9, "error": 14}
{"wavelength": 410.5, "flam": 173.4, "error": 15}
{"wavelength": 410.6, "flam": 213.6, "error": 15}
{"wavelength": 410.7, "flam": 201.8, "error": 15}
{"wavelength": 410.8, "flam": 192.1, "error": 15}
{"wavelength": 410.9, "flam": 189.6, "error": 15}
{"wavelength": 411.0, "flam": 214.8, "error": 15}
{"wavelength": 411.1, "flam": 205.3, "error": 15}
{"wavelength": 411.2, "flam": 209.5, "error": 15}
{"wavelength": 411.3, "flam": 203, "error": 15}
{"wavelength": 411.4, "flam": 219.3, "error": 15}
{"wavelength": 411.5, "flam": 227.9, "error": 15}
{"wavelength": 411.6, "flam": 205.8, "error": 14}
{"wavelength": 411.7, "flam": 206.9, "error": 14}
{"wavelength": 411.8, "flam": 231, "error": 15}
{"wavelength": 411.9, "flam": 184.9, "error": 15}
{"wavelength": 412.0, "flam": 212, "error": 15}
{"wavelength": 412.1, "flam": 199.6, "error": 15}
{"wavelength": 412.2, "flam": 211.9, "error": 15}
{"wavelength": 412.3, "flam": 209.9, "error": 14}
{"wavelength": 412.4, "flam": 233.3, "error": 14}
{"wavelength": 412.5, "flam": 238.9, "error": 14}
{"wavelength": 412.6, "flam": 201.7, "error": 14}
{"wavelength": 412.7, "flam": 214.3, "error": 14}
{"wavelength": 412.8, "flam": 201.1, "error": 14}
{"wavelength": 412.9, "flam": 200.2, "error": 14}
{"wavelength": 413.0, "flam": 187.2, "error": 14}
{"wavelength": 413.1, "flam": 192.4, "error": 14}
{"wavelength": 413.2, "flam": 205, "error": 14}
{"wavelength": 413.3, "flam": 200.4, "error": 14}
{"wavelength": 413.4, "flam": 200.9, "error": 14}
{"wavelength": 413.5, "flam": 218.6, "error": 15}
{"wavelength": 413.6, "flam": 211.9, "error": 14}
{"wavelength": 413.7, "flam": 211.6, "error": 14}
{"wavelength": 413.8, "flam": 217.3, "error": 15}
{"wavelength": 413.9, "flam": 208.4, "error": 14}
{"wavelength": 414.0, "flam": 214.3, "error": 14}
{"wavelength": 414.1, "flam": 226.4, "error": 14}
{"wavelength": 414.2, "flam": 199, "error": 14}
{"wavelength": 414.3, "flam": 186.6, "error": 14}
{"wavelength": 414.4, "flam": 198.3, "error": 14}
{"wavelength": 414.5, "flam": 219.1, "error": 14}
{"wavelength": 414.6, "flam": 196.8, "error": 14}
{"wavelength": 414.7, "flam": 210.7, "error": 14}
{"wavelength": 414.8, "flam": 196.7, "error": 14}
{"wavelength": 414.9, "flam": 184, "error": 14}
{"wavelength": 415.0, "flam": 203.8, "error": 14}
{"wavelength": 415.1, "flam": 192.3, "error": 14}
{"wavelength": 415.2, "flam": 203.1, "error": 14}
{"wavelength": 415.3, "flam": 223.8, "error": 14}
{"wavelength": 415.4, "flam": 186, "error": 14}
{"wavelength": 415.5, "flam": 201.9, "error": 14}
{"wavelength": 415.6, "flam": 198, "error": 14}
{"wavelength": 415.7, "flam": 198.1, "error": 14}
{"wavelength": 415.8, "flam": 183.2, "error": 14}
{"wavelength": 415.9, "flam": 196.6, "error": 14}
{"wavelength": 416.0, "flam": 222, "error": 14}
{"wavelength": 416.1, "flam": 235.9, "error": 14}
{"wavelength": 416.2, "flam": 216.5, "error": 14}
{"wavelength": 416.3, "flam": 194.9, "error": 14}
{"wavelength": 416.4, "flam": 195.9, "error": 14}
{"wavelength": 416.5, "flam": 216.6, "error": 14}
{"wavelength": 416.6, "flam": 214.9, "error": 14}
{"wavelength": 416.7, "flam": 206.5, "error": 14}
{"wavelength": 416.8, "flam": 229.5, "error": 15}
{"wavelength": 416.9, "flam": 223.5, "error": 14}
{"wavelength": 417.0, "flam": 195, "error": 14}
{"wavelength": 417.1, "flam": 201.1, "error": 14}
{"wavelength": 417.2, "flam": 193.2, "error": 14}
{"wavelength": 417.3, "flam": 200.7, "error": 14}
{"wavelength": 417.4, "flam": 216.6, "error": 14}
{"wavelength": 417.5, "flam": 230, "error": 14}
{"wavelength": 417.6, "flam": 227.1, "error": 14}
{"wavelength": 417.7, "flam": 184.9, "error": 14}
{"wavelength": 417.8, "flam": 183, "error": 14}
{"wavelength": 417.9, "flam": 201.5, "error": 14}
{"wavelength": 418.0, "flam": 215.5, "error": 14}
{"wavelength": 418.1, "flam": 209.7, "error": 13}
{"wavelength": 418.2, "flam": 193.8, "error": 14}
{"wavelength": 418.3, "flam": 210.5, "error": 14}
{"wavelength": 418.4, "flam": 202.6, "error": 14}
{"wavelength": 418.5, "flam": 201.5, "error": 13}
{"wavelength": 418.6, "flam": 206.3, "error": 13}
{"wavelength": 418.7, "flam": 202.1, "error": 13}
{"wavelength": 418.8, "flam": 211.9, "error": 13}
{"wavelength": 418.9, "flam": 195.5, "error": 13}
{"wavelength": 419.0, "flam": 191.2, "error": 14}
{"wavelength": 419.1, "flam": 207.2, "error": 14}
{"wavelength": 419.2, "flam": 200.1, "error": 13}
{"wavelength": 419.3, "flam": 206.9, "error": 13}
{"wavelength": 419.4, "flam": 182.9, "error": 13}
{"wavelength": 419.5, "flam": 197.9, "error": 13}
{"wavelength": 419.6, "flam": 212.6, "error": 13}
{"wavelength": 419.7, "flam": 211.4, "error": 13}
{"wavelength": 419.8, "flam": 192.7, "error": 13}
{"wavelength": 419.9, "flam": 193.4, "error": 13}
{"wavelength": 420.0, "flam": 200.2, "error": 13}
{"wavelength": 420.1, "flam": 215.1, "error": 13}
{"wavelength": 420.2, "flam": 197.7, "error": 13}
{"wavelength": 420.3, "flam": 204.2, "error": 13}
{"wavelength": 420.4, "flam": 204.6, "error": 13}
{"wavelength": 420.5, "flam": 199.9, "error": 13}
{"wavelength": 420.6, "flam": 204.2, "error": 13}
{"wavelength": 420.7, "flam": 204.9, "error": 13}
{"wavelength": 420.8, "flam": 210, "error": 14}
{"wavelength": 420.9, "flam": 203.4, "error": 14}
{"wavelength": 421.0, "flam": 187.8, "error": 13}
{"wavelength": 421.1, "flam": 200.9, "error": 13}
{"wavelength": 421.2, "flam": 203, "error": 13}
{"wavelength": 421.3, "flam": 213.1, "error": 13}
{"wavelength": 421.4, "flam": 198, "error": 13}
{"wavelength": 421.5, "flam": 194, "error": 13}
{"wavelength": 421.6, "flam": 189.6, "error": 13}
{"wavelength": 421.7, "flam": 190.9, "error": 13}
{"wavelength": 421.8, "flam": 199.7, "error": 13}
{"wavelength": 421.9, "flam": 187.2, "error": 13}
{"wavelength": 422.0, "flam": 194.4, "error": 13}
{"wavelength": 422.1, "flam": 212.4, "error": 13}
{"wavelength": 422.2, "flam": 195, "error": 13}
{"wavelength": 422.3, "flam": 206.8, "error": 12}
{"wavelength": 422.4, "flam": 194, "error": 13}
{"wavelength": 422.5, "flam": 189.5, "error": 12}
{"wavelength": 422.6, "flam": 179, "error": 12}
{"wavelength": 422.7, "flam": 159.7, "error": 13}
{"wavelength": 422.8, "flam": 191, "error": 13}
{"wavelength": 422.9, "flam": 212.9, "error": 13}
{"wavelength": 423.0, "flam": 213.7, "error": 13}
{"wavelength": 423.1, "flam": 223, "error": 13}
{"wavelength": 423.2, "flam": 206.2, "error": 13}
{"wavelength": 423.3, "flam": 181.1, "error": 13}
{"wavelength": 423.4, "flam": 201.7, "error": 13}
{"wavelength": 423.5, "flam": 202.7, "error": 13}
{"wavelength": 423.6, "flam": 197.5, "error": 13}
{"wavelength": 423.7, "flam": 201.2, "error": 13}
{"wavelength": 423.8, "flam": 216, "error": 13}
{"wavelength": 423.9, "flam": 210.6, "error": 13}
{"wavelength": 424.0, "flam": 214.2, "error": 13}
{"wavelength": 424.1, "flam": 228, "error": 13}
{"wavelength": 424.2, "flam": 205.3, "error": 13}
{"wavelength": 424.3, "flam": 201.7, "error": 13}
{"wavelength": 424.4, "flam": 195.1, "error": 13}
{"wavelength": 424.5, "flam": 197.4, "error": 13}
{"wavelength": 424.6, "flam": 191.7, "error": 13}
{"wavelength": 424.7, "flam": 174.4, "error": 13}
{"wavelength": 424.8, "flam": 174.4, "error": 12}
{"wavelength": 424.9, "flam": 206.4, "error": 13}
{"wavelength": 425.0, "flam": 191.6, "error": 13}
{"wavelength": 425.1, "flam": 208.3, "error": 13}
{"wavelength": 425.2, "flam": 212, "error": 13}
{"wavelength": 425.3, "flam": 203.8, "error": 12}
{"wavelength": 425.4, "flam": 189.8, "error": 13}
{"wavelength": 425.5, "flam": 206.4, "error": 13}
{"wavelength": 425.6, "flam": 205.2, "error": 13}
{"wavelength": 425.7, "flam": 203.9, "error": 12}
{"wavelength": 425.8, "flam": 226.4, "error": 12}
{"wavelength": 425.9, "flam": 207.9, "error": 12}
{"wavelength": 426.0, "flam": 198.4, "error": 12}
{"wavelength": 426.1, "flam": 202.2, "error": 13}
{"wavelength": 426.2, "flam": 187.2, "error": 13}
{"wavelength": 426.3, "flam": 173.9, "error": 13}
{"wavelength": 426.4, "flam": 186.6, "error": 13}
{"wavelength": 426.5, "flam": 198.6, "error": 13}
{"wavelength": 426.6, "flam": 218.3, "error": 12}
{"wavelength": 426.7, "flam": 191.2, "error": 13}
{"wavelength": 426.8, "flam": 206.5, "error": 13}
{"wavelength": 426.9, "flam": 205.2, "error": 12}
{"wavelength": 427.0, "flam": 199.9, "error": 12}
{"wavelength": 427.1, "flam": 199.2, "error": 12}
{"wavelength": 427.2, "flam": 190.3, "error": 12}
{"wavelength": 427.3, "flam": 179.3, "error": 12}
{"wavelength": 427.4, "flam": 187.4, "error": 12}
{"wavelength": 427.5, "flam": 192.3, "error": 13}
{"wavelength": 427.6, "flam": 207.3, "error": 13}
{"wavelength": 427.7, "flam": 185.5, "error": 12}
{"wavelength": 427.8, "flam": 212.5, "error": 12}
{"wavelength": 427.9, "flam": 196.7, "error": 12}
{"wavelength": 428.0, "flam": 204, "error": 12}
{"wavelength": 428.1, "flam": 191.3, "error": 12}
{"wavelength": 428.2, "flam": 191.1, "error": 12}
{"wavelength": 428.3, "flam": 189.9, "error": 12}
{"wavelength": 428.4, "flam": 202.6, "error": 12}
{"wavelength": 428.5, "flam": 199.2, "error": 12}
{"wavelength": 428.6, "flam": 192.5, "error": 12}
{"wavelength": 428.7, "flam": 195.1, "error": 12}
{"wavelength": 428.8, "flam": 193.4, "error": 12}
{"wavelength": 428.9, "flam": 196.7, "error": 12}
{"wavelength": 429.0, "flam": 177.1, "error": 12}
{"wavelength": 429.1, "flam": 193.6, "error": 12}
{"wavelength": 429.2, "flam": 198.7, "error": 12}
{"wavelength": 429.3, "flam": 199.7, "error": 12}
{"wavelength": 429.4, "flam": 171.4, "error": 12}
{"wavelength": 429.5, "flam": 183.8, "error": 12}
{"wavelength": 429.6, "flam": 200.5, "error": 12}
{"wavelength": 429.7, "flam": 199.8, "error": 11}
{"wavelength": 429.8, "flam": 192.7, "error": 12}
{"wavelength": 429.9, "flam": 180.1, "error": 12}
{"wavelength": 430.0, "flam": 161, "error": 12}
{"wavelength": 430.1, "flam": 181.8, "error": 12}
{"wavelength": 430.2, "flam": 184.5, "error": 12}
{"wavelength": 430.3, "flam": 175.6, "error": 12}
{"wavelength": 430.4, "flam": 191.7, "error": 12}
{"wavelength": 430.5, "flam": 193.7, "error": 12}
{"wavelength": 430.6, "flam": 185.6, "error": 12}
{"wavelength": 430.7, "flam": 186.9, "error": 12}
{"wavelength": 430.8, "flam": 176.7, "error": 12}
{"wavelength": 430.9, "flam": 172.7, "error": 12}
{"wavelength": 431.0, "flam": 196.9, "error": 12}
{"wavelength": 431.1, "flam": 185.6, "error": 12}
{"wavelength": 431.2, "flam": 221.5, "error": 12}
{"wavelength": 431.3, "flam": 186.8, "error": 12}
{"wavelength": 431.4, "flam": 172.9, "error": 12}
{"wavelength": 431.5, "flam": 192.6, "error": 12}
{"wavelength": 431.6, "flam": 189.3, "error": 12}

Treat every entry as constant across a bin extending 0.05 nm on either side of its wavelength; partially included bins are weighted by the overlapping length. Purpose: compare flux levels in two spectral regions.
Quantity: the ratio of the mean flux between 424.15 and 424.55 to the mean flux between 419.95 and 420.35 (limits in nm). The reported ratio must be 0.98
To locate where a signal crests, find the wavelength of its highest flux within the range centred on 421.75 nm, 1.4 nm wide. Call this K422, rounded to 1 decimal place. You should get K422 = 421.3 nm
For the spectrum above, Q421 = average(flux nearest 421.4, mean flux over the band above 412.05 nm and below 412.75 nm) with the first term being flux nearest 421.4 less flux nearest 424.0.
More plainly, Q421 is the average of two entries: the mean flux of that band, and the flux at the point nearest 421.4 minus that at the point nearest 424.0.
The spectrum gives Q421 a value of 100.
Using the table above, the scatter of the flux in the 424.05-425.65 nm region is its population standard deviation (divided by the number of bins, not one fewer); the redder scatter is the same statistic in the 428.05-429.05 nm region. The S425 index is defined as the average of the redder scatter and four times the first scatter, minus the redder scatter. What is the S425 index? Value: 23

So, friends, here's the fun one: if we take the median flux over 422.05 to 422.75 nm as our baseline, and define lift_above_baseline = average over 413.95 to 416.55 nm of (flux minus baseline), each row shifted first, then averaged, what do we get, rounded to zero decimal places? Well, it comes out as 10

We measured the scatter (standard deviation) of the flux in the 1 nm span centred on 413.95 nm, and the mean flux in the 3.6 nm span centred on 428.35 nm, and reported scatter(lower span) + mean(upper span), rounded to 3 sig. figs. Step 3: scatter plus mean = 205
